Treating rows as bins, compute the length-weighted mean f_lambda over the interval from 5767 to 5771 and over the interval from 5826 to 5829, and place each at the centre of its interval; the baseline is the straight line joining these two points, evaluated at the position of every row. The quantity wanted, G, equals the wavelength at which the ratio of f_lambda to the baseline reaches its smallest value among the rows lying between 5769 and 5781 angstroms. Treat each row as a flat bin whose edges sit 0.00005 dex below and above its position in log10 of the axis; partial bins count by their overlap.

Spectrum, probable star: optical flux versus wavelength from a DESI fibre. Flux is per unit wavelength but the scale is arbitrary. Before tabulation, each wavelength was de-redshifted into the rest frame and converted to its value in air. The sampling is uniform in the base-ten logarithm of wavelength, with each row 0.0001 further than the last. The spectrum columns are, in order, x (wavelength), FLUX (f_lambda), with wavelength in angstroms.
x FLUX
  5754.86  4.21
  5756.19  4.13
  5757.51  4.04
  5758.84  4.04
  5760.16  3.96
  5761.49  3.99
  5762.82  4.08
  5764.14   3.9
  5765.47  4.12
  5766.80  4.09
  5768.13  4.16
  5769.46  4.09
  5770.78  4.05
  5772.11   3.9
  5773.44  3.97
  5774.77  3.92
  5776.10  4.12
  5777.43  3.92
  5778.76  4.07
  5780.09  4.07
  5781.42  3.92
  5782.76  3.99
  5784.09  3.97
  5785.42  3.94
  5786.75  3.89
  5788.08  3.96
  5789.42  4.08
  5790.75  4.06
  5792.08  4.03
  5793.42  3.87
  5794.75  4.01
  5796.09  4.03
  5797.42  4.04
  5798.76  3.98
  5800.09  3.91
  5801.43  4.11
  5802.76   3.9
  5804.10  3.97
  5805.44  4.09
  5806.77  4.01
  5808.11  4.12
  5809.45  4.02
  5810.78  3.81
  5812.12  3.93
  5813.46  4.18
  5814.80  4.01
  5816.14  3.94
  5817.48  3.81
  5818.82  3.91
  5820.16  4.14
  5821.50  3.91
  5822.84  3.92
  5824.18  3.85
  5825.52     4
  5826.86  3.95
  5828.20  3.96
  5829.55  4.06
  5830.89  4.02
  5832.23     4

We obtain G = 5772.11 angstroms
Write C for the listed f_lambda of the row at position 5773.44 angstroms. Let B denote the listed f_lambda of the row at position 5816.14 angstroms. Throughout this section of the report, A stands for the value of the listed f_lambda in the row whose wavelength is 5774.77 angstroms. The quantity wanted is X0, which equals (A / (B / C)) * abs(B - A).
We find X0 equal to 0.08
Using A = 3.92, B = 3.94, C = 3.97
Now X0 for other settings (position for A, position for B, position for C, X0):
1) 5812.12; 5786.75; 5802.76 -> 0.16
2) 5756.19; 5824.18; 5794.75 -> 1.20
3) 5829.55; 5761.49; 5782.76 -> 0.28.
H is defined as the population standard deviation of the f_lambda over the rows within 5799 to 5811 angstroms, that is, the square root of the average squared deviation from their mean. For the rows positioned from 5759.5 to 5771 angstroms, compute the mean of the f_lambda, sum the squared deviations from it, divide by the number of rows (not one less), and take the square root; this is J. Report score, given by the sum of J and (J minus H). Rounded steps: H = 0.100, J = 0.078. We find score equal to 0.06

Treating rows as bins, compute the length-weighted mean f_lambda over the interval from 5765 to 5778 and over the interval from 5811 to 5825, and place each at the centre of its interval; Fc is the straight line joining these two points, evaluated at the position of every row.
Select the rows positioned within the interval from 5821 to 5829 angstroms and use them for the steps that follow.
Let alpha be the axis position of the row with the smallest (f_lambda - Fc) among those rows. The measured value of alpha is 5824.18 angstroms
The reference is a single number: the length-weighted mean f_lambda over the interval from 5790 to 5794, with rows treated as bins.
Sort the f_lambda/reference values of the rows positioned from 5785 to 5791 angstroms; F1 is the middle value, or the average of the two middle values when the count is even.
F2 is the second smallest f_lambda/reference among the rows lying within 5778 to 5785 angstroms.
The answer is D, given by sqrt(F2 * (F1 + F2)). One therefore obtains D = 1.41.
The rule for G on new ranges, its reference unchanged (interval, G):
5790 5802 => 5793.42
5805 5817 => 5810.78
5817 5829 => 5817.48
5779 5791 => 5786.75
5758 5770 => 5764.14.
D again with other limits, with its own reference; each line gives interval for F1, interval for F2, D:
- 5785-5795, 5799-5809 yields 1.39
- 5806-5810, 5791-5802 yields 1.39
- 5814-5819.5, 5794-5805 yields 1.39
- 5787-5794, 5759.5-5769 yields 1.41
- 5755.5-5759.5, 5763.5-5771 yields 1.43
